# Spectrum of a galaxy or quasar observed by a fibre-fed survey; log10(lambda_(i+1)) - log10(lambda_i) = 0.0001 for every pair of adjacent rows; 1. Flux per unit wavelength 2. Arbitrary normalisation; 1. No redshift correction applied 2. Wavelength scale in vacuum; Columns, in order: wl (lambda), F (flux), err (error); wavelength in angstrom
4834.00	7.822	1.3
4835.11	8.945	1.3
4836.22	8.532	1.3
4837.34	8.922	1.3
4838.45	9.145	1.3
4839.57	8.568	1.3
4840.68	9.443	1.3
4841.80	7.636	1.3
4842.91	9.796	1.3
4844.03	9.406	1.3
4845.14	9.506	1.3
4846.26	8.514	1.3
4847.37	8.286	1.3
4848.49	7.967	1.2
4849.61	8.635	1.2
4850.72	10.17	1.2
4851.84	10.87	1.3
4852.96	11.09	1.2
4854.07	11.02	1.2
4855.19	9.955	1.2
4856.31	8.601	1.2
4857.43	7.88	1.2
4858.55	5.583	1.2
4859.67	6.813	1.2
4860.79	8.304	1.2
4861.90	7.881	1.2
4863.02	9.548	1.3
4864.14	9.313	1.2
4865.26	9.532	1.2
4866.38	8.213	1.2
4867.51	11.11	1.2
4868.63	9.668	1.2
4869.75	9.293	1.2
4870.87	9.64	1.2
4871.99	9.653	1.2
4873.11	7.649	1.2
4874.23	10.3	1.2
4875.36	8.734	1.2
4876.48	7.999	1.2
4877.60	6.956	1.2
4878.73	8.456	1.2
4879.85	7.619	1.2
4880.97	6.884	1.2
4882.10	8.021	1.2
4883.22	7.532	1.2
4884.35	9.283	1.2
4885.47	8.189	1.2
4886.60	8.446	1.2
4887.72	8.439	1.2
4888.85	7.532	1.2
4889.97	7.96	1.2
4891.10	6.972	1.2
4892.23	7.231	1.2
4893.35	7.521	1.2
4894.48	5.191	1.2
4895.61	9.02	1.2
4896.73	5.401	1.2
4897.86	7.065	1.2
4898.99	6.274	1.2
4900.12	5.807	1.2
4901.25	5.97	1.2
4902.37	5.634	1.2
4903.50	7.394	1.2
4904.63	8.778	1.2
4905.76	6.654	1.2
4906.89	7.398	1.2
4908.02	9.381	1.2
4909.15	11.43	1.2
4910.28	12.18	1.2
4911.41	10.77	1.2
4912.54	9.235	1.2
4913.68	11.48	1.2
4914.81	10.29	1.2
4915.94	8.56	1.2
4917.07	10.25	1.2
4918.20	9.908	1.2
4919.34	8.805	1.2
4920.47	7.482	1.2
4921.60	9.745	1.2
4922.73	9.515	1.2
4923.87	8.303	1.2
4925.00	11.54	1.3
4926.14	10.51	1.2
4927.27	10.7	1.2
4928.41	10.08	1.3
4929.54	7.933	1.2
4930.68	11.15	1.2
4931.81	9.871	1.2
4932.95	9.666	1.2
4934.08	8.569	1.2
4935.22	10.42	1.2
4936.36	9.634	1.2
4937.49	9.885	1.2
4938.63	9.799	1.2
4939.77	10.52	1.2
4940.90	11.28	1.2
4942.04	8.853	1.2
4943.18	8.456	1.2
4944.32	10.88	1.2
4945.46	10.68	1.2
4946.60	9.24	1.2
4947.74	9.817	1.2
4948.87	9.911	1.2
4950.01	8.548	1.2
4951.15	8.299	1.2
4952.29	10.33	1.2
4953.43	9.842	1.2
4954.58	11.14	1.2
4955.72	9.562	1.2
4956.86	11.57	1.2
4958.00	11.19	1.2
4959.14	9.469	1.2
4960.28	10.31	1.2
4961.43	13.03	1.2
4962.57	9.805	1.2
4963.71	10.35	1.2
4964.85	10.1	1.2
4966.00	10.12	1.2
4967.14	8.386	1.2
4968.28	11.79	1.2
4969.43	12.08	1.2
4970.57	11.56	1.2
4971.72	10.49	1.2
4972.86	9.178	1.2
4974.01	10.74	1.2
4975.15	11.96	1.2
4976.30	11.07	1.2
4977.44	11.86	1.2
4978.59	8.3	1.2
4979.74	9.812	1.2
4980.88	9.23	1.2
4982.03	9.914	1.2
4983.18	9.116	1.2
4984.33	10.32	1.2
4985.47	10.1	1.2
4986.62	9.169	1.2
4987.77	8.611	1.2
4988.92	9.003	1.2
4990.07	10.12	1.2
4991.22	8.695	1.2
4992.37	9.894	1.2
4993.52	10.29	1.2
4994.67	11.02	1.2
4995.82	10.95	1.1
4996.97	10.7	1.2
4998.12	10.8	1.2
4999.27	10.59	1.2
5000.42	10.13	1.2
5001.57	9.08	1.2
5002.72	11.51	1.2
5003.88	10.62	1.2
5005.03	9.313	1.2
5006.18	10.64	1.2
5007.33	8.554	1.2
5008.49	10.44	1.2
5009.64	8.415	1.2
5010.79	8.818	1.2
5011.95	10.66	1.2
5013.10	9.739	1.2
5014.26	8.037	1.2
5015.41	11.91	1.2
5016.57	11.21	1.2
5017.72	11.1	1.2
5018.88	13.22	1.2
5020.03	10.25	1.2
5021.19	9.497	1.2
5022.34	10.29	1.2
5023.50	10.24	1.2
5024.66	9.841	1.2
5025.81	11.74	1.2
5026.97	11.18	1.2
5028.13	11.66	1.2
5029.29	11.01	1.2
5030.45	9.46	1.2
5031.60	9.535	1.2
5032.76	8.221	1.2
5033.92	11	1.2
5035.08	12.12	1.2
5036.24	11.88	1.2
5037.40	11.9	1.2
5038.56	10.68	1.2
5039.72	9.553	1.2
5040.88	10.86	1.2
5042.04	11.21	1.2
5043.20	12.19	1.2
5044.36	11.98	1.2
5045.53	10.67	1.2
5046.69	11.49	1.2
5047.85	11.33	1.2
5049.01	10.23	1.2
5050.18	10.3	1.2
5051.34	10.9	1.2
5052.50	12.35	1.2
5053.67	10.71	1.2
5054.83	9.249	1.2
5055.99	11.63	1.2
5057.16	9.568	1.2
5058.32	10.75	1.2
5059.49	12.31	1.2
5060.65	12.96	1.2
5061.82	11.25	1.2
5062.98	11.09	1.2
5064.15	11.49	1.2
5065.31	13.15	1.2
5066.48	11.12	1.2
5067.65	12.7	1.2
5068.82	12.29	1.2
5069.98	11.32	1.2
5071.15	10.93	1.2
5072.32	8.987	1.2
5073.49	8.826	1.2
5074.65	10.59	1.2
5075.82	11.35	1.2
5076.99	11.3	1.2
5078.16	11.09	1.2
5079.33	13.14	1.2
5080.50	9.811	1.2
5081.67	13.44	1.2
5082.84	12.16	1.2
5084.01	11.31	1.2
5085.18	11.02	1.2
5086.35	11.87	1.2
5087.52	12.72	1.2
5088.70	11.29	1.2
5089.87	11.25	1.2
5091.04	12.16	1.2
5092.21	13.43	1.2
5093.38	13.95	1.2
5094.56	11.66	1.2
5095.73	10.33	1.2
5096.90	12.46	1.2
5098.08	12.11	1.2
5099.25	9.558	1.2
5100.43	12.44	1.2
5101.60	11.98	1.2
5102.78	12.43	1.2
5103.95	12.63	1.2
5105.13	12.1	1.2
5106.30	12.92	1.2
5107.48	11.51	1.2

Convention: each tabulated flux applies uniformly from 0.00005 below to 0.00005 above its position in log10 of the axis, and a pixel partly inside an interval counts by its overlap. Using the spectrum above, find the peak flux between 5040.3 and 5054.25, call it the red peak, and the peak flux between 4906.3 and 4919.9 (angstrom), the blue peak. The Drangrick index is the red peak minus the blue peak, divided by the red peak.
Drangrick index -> 0.014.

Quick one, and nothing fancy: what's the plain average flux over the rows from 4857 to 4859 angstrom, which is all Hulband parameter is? 6.7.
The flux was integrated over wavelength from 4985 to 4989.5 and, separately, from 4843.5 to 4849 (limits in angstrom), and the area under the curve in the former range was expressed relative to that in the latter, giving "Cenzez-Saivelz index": 0.9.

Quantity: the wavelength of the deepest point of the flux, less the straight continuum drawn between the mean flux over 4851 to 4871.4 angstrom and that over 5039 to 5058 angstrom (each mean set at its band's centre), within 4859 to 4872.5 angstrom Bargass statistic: 4859.67 angstrom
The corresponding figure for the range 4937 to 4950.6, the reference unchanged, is 4943.18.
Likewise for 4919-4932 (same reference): 4920.47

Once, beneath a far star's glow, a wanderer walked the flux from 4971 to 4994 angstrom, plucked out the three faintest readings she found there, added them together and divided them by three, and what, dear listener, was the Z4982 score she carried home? 8.5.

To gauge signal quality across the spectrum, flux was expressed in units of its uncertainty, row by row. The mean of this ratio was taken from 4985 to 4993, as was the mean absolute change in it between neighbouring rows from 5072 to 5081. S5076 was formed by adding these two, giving 8.8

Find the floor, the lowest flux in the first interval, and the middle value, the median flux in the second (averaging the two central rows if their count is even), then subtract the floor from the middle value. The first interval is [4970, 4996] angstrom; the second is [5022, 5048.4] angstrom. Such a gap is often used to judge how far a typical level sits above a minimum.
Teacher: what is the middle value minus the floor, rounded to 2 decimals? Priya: 2.71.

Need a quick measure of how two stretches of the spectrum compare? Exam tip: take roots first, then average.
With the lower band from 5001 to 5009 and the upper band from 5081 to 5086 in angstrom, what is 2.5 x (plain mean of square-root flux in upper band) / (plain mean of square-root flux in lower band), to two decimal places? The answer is 2.73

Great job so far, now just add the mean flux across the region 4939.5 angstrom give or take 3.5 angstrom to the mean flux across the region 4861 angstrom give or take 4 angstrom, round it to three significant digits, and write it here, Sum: 17.9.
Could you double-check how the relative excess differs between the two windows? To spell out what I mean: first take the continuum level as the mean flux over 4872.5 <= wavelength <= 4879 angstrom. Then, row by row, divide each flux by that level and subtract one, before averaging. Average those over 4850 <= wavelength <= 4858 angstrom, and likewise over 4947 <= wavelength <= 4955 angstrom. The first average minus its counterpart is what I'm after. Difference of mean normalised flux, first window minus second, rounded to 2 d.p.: 0.03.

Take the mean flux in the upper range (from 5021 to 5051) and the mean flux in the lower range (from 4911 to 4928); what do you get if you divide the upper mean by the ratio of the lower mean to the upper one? 12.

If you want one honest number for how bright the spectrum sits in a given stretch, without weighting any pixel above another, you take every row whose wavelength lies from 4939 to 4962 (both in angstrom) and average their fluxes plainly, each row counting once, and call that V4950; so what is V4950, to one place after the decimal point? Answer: 10.1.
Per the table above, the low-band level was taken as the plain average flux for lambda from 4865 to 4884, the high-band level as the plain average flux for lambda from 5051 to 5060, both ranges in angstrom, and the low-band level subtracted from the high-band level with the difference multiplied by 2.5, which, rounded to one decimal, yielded 5.7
